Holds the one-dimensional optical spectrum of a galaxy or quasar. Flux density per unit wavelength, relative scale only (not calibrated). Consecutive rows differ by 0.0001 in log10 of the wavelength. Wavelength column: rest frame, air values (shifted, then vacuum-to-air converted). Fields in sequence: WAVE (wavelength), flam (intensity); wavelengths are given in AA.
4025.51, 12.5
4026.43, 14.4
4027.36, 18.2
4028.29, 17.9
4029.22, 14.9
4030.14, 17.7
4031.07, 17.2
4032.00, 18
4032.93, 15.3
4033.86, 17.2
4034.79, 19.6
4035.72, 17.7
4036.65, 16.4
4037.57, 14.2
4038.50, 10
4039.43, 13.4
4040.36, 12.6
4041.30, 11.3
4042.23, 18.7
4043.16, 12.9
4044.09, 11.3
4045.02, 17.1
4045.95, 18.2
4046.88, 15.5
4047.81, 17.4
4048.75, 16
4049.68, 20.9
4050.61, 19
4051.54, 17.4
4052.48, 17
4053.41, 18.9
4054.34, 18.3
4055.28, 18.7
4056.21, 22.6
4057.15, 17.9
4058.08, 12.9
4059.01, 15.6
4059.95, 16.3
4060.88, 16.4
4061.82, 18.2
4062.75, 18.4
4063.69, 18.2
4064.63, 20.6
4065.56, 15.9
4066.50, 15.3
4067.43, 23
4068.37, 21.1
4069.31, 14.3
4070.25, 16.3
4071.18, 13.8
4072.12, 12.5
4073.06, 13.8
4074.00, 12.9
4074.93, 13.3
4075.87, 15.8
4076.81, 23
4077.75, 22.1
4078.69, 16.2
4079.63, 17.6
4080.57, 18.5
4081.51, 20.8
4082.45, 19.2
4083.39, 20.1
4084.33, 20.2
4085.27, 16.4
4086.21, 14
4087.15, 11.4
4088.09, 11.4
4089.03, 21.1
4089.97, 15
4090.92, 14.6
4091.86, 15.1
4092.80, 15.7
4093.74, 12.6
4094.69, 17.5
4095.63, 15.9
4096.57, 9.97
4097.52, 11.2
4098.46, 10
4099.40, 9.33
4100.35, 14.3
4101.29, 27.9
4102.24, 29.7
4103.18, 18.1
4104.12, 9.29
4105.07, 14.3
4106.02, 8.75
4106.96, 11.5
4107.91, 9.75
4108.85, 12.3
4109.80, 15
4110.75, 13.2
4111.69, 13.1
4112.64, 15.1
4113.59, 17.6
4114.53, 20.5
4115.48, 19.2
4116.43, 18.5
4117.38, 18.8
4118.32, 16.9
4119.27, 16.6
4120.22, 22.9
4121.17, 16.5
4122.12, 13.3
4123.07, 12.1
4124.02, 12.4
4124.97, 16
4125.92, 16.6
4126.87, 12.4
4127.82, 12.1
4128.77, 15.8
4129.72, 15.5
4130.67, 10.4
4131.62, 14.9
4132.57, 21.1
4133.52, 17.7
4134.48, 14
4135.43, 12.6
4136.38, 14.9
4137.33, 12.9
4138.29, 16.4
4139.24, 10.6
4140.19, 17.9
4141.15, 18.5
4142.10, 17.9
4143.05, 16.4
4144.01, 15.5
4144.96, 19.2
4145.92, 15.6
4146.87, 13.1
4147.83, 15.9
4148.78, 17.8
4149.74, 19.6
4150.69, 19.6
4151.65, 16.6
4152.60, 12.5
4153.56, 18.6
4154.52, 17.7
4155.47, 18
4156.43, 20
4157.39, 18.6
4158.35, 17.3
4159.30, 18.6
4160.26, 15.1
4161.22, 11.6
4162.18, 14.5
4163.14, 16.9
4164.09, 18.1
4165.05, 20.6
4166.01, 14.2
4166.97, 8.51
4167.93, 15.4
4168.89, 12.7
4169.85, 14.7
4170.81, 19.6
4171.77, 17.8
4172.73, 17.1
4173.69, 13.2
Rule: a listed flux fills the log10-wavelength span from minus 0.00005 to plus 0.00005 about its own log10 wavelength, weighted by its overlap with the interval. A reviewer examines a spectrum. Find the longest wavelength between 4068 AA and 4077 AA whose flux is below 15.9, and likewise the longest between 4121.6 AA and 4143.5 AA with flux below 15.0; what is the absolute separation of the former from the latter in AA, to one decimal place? 63.4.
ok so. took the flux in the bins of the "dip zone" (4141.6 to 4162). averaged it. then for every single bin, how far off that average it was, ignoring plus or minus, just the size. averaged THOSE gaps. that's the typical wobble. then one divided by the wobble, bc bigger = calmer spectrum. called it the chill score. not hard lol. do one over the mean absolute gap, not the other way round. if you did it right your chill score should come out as 0.53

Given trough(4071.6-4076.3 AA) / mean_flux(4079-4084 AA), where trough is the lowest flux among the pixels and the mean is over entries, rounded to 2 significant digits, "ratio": 0.65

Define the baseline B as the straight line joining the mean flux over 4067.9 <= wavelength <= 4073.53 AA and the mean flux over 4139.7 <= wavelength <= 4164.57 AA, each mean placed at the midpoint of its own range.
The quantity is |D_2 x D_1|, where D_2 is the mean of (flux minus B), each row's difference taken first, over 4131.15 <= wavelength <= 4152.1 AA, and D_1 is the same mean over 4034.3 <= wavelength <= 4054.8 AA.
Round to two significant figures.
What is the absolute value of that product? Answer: 0.59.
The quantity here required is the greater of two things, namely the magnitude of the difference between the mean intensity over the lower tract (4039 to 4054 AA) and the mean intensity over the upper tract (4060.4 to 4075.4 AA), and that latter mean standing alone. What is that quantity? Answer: 16.5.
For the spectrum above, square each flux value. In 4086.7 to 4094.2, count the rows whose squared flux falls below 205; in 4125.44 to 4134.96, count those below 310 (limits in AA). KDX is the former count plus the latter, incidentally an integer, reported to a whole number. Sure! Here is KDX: 11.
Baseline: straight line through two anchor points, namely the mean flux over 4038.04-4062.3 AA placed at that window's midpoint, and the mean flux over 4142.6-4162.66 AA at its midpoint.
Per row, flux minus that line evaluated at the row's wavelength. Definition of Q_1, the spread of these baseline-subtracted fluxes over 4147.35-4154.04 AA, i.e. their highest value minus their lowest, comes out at 7.1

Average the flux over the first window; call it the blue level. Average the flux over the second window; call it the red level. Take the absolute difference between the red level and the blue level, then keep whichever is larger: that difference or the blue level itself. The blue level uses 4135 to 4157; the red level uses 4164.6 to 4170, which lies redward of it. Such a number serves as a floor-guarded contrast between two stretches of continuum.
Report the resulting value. 16.4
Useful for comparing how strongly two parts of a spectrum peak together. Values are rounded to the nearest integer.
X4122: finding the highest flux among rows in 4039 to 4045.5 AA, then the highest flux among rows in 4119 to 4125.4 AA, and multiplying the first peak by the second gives 428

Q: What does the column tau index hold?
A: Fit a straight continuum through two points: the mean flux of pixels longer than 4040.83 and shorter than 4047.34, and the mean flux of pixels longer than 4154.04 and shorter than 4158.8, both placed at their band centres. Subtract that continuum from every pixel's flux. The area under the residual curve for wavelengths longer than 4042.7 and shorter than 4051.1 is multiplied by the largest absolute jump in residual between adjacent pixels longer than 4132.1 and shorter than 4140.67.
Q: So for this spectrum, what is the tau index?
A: 85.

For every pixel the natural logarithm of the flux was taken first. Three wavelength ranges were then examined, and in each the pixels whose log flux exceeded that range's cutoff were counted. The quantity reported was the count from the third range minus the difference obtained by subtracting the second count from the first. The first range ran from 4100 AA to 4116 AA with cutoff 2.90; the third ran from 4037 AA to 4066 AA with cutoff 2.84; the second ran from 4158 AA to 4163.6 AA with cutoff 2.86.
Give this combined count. 12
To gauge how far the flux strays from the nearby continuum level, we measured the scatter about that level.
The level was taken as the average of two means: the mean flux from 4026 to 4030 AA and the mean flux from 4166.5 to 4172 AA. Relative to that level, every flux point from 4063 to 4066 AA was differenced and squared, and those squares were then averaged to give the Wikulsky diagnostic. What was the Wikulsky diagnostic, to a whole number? 11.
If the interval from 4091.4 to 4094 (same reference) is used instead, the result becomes 3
